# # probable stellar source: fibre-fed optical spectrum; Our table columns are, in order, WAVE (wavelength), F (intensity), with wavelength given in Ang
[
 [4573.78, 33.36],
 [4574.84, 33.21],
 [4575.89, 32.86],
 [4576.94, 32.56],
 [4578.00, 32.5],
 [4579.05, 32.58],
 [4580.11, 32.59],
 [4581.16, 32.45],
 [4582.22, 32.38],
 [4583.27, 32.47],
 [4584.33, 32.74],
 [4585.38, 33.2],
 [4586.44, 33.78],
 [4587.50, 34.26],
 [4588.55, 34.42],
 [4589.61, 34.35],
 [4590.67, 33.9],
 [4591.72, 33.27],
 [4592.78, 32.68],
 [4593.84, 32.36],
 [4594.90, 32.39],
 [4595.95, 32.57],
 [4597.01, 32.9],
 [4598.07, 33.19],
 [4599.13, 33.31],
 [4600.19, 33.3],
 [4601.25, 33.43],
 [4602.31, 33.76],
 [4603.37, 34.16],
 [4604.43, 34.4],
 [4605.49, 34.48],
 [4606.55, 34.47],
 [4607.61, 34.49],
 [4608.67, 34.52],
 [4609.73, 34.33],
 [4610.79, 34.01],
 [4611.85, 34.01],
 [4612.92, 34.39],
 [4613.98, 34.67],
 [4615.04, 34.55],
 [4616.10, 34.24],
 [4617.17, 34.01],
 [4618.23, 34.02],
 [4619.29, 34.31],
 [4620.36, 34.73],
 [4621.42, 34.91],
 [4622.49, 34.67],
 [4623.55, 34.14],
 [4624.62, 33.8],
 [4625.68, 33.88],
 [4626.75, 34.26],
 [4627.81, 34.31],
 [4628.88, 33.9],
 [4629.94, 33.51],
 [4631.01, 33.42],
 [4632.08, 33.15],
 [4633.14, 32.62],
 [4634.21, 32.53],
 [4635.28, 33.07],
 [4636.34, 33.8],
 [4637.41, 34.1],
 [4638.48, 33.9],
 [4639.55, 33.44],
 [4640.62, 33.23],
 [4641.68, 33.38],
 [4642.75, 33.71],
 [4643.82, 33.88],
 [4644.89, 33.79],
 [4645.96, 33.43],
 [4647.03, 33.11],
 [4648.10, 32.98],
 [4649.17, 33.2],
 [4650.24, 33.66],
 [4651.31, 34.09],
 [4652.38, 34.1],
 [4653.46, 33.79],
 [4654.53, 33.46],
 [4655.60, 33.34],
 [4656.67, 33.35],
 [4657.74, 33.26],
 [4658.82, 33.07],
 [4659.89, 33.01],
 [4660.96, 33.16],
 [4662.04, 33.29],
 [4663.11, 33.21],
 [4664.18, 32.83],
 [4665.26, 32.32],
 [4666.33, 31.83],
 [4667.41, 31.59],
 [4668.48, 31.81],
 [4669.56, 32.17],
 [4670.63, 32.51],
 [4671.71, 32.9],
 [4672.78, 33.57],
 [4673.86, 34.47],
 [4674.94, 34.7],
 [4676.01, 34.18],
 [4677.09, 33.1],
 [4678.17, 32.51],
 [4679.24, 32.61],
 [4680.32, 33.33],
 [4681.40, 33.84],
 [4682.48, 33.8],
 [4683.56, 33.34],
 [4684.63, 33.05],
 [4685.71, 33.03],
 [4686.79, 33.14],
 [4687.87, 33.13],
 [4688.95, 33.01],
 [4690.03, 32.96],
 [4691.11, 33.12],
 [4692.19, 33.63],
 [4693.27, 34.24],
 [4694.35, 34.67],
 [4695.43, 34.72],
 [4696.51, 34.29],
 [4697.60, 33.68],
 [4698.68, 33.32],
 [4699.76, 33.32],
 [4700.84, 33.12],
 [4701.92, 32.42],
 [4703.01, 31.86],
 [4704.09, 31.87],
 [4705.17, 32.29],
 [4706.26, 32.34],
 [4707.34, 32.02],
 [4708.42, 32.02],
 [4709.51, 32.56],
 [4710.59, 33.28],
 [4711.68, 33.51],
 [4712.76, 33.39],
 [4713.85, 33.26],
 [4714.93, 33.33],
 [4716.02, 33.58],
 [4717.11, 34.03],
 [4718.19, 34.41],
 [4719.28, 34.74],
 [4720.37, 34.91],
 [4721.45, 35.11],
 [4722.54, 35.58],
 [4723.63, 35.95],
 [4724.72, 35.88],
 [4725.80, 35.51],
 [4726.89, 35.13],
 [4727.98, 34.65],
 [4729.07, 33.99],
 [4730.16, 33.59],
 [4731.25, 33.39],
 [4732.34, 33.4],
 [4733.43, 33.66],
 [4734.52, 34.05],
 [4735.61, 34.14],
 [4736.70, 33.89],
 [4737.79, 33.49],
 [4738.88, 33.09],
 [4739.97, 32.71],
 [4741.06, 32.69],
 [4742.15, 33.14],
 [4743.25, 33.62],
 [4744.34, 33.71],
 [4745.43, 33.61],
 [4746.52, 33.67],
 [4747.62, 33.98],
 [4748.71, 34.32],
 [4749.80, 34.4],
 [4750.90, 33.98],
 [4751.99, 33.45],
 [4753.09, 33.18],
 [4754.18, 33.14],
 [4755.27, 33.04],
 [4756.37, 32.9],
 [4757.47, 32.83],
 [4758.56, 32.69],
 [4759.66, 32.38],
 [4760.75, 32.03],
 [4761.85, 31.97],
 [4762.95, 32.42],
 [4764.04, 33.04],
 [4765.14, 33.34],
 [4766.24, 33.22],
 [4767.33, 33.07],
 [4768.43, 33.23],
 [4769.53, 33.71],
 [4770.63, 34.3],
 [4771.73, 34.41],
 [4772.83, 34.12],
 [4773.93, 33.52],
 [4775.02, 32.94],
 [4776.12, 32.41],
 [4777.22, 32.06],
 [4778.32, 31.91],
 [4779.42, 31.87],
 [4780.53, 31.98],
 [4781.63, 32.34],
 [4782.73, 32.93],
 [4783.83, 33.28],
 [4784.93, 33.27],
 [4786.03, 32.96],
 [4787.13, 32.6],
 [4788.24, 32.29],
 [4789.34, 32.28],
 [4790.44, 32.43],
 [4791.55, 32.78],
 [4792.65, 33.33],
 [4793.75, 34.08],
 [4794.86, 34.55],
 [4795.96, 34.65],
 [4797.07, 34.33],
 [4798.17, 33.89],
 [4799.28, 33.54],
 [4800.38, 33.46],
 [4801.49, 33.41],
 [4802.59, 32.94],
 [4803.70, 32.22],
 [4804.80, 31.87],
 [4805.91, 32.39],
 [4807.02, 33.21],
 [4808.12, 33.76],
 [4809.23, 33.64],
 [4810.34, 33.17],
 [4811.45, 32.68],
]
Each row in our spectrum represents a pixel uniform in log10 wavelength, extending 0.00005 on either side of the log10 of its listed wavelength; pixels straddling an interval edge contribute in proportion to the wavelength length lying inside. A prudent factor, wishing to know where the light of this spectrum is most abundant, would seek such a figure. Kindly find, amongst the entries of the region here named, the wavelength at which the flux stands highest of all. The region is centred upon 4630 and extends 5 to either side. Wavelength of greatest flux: 4627.81 Ang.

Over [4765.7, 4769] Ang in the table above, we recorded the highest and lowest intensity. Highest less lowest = 0.2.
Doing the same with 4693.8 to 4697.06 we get 0.4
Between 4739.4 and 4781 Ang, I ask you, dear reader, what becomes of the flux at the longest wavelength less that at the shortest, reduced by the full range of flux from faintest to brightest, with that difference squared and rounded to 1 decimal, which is 10.7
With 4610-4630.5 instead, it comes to 3.6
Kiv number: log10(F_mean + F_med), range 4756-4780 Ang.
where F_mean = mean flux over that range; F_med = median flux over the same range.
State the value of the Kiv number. 1.82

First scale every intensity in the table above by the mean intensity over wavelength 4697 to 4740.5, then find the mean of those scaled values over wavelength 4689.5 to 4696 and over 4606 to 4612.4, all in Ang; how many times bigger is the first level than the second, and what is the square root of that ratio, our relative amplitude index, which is 0.99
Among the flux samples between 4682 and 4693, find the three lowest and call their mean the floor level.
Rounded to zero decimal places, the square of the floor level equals 1089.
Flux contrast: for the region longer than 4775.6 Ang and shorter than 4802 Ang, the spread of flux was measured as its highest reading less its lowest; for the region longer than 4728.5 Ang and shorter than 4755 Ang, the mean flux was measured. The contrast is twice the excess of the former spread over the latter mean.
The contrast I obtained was -61.6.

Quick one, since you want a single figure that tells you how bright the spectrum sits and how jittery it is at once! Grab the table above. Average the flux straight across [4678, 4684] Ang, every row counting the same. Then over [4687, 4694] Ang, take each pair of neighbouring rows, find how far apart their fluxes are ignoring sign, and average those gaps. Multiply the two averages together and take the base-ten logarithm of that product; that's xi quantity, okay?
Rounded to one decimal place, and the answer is 1.0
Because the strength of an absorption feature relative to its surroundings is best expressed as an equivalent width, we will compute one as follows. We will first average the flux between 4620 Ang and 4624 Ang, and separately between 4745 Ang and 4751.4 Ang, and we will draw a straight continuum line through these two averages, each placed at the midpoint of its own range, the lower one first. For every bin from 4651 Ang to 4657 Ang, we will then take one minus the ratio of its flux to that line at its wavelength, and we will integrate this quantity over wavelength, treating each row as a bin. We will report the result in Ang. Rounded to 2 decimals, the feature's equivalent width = 0.14 Ang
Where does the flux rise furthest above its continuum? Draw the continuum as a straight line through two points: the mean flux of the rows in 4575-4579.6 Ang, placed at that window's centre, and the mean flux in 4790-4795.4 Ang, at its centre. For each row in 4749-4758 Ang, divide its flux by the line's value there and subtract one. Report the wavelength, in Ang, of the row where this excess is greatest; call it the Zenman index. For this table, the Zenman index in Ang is 4749.80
